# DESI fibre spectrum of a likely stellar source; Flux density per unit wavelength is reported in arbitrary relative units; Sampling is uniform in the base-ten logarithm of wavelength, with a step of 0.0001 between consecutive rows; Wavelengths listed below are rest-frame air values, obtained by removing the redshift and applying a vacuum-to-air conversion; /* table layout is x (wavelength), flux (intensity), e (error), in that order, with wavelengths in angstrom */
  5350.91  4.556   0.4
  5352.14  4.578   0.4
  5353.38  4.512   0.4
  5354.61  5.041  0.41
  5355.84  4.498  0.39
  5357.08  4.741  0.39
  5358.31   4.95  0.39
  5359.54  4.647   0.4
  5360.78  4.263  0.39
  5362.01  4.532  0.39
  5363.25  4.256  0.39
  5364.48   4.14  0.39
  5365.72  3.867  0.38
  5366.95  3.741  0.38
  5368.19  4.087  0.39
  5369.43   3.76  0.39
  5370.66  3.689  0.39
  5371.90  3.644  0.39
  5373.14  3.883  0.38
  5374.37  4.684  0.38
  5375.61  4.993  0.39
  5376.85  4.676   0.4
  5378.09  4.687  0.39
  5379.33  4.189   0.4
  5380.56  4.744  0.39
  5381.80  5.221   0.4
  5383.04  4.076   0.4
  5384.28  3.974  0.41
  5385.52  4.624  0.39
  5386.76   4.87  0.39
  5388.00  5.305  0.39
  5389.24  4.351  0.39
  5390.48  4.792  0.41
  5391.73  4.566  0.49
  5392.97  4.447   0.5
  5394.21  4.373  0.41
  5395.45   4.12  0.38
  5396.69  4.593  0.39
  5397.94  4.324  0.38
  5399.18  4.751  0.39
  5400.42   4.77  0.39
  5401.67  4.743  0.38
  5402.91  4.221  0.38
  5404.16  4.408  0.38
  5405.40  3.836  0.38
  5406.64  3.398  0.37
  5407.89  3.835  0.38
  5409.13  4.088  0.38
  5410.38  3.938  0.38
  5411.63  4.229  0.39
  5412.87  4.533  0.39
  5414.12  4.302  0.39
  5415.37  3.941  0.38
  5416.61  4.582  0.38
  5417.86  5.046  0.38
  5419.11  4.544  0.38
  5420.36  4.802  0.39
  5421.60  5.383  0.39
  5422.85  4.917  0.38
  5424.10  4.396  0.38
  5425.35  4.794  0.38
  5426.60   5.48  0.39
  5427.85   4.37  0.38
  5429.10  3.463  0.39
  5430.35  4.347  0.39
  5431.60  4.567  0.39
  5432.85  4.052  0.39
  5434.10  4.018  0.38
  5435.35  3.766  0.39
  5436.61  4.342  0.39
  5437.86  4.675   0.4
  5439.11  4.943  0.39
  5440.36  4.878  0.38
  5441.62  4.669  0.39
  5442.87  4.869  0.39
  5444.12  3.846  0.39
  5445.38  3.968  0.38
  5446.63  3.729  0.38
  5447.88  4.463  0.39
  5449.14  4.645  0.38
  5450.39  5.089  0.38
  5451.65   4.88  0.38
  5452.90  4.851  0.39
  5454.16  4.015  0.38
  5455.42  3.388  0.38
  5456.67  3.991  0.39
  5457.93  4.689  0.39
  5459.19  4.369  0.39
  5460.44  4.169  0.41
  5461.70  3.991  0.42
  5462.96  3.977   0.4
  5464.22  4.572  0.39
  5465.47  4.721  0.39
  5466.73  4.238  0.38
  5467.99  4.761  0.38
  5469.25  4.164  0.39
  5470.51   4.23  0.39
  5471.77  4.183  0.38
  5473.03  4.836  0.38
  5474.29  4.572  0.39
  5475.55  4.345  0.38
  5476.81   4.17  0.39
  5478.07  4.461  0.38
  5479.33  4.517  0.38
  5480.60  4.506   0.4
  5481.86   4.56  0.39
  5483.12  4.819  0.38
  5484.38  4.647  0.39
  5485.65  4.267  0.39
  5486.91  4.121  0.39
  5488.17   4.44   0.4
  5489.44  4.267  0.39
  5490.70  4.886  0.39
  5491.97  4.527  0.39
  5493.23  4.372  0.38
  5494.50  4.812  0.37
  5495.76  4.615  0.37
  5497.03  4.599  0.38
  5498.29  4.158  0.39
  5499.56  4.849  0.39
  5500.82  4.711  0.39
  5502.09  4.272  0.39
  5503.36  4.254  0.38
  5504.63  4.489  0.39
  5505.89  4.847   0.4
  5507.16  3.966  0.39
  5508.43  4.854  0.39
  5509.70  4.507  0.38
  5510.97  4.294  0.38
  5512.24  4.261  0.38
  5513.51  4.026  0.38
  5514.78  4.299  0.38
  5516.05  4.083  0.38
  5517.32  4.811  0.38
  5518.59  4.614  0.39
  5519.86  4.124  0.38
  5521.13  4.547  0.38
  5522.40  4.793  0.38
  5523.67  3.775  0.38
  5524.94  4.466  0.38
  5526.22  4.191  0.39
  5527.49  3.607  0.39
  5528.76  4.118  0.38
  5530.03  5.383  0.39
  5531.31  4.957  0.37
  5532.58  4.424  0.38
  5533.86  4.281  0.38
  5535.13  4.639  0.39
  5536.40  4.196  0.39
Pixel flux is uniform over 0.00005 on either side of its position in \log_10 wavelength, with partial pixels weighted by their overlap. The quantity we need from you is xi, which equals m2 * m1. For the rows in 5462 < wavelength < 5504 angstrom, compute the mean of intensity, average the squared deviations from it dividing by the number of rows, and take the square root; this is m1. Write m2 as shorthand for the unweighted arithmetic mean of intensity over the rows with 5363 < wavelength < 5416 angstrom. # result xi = 1.07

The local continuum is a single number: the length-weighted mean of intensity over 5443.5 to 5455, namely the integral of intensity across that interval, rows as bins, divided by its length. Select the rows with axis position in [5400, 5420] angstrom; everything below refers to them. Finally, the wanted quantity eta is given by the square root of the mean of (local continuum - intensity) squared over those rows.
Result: 0.423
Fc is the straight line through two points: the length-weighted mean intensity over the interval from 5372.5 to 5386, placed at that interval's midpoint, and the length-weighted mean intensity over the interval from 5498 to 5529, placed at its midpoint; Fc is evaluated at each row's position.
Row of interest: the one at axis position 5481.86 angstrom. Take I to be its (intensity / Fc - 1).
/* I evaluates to 0.04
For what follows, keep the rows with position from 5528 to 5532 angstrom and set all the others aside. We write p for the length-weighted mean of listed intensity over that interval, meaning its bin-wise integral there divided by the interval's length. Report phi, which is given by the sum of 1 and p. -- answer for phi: 5.8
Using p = 4.8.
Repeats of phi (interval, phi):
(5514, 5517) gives 5.2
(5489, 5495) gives 5.6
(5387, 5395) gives 5.6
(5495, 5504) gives 5.5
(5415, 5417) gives 5.3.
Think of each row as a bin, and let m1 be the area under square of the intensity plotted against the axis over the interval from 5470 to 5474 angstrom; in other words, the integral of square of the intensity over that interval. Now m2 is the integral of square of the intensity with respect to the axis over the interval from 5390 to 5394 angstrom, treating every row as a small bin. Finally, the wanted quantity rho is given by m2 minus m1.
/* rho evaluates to 5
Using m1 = 79.0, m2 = 84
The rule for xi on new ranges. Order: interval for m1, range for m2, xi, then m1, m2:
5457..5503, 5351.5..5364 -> 1.18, 0.256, 4.60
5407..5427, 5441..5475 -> 2.11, 0.482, 4.37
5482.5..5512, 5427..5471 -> 1.16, 0.267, 4.33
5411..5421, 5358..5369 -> 1.37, 0.321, 4.28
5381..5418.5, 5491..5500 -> 1.94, 0.426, 4.56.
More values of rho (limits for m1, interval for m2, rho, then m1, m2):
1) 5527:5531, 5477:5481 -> -2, 81.2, 79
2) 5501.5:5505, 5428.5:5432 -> -6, 65.5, 60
